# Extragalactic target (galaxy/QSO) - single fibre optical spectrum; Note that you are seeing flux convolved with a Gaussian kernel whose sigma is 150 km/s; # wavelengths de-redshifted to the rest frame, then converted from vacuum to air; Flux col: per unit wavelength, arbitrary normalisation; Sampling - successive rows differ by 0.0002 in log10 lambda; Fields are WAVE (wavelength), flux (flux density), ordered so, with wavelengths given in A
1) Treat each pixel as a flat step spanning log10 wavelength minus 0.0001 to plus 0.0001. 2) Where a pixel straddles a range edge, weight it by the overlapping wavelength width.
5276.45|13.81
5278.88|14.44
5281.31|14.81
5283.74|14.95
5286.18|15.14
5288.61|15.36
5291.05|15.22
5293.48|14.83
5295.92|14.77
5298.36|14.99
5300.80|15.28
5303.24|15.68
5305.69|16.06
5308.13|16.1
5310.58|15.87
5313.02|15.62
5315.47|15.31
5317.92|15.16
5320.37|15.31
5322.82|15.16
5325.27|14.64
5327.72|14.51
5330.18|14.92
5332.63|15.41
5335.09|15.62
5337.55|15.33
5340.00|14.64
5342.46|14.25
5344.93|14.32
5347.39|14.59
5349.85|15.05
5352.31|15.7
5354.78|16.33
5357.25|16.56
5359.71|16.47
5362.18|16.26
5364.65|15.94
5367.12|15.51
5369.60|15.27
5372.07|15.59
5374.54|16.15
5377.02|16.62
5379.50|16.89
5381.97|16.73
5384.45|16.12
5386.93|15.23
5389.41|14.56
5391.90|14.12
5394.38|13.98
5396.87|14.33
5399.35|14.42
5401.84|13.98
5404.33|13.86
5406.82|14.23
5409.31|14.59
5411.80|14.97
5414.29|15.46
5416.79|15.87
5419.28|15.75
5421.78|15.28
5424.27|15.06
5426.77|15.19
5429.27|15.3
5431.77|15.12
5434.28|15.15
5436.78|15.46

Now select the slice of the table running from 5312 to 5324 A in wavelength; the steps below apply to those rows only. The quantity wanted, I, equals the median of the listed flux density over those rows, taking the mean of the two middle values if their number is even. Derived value 15.31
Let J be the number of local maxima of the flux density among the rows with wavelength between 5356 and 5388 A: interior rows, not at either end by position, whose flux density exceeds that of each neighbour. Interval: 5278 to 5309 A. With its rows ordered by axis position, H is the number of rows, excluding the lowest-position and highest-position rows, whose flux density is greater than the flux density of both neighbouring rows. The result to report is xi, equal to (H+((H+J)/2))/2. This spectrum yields 1.0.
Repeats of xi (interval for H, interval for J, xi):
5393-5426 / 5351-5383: 2.0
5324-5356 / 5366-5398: 1.0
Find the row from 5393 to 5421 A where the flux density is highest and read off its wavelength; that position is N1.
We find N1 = 5416.79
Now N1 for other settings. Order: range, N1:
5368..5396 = 5379.50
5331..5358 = 5357.25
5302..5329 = 5308.13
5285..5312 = 5308.13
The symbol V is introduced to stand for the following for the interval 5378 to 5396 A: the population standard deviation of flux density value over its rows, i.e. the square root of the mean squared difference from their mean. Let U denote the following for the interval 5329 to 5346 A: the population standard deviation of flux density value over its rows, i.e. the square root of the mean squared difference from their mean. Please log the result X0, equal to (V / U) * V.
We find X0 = 2.52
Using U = 0.5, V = 1.13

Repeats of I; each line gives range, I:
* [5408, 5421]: 15.46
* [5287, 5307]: 15.25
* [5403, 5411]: 14.23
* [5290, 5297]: 14.83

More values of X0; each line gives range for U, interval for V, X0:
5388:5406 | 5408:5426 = 0.72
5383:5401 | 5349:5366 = 0.35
